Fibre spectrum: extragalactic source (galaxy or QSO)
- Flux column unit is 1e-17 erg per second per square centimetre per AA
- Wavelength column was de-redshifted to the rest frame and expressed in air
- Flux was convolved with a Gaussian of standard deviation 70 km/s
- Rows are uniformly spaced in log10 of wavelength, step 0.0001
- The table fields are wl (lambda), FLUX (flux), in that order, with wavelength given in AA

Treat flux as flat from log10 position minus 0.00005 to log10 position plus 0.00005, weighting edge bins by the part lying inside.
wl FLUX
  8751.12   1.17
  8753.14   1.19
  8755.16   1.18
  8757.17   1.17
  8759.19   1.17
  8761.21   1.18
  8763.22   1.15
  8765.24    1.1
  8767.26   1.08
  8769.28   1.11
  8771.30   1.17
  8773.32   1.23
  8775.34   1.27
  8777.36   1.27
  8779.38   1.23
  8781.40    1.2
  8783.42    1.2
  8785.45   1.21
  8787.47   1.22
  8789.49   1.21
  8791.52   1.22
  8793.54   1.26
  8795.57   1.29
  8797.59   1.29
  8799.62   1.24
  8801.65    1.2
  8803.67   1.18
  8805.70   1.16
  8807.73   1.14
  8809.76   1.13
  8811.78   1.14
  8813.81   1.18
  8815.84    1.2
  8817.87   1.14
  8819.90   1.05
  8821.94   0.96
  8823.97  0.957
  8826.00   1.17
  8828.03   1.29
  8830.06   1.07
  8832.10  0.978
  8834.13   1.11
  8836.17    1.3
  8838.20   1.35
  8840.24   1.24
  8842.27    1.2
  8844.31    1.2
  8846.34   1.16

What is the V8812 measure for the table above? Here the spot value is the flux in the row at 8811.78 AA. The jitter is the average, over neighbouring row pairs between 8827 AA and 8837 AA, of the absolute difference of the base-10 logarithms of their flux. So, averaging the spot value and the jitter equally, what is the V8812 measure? 0.600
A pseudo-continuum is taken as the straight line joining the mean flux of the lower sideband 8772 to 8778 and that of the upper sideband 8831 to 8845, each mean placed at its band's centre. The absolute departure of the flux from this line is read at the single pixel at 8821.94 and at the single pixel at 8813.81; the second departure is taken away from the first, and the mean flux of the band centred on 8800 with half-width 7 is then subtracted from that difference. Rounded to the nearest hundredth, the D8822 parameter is -1.02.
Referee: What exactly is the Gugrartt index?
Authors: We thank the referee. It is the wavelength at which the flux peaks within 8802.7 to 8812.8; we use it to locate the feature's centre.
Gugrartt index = 8803.67 AA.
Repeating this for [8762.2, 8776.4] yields 8775.34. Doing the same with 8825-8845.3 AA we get 8838.20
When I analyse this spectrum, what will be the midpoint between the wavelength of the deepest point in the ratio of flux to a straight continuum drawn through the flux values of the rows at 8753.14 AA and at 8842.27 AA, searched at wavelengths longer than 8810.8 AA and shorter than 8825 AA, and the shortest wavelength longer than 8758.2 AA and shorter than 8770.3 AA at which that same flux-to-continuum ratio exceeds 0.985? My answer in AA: 8792.6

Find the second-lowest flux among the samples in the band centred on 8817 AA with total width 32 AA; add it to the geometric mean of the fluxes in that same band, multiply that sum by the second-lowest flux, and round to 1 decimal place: 2.0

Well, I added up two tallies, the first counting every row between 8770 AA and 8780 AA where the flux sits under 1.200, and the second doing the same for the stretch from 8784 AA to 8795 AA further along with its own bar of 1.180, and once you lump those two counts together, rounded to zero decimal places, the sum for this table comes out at 1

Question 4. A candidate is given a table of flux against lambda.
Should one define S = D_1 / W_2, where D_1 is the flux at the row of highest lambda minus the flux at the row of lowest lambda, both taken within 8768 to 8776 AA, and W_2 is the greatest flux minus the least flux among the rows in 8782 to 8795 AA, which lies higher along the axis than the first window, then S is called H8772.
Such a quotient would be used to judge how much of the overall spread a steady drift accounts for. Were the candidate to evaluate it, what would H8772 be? 2.7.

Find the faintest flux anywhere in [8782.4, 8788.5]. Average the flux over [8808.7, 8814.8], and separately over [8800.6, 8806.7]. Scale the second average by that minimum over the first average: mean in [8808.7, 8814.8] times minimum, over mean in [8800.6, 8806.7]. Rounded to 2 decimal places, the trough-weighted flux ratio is 1.17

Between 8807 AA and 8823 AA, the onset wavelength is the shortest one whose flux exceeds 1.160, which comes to 8813.81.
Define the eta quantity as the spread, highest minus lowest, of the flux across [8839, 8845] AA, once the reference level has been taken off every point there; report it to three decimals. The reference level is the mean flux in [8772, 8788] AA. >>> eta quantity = 0.040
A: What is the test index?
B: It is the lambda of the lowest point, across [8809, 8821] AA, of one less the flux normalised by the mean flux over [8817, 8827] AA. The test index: 8815.84 AA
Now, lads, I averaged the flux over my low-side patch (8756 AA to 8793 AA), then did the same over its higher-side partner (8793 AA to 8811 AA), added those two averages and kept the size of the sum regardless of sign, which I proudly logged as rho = 2.40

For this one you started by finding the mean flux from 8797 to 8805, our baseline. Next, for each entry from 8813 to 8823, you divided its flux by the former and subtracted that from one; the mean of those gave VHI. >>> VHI 0.10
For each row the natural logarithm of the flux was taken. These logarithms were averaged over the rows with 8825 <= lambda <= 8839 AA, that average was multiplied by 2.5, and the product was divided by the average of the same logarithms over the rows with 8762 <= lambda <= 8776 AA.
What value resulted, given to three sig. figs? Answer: 2.76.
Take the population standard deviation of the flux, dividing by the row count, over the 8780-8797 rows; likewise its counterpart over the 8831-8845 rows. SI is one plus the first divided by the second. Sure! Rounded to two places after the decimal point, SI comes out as 1.26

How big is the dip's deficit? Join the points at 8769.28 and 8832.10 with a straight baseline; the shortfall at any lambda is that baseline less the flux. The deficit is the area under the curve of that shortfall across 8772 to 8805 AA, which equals -5.3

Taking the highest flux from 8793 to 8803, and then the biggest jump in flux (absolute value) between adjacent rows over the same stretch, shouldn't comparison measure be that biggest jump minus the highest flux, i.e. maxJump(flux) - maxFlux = -1.24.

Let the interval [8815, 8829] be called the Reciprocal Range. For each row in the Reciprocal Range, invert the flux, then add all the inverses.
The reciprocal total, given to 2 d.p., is 6.38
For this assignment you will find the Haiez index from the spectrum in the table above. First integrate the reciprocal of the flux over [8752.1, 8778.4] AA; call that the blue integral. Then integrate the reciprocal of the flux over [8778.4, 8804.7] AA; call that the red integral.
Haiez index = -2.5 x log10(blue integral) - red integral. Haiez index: -24.8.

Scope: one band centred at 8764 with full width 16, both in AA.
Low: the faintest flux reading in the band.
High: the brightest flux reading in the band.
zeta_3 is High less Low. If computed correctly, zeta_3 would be 0.10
